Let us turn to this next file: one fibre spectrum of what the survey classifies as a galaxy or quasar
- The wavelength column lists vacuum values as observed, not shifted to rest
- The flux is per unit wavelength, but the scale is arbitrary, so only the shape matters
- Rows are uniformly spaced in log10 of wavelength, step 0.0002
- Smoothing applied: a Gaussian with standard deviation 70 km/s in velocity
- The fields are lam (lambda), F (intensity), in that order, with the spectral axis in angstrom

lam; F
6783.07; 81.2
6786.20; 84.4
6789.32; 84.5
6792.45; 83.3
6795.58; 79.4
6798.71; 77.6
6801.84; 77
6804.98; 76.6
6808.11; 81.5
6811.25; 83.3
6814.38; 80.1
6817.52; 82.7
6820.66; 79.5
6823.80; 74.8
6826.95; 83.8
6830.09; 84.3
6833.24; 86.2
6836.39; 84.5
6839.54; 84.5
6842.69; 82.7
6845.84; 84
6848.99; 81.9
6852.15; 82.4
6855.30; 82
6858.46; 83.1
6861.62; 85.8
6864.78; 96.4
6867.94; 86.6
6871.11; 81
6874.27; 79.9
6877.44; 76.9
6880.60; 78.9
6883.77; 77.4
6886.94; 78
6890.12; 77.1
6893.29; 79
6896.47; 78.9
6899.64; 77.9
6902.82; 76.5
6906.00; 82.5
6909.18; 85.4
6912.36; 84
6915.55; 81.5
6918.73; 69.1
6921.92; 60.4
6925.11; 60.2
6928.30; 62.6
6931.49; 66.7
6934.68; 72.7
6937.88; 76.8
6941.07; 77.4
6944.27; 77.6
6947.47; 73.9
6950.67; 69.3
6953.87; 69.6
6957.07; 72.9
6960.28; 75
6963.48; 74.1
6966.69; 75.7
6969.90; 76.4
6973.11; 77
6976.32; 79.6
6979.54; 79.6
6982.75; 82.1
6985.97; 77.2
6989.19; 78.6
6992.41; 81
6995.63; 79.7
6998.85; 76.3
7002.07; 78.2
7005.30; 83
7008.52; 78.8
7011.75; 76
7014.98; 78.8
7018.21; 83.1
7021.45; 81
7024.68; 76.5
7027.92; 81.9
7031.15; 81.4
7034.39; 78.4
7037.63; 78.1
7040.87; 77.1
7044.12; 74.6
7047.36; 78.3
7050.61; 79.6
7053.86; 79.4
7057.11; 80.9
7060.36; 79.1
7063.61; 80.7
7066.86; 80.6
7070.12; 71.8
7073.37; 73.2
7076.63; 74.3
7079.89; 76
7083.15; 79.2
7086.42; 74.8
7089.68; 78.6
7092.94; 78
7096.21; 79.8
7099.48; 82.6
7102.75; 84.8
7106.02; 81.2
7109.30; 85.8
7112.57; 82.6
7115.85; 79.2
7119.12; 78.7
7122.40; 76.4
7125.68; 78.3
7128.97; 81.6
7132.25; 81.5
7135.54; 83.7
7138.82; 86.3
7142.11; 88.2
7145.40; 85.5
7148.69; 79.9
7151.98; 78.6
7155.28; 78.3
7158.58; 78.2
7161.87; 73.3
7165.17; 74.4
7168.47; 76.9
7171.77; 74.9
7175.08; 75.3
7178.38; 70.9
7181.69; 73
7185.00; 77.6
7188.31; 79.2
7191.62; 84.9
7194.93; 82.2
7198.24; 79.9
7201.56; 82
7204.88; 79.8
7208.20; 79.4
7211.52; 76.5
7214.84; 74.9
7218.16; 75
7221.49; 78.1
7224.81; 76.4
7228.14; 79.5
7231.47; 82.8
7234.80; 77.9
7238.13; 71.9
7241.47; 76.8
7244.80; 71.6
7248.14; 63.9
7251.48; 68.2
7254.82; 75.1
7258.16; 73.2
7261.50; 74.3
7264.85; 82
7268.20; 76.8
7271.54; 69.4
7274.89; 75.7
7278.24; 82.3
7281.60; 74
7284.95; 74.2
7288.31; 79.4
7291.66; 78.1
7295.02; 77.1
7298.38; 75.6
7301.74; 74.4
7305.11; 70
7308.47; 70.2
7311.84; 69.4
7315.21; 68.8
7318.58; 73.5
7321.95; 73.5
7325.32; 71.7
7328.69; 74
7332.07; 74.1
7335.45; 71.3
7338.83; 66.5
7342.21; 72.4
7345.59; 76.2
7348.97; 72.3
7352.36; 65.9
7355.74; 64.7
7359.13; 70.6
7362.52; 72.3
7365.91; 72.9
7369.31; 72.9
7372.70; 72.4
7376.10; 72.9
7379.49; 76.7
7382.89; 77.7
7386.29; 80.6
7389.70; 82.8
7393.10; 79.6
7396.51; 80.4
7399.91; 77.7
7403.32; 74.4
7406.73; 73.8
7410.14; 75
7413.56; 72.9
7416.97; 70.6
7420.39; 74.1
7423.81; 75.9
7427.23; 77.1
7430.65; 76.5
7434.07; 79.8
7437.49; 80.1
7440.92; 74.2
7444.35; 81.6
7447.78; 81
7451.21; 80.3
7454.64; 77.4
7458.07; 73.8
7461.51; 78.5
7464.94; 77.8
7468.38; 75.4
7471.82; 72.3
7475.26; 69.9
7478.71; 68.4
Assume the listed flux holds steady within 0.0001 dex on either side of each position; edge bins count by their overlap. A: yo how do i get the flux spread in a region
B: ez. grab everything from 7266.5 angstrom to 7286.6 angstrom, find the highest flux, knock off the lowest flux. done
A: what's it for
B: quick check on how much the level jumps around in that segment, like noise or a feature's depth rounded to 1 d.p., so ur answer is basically 12.9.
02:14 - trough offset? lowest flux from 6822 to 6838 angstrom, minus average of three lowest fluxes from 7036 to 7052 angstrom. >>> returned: -1.8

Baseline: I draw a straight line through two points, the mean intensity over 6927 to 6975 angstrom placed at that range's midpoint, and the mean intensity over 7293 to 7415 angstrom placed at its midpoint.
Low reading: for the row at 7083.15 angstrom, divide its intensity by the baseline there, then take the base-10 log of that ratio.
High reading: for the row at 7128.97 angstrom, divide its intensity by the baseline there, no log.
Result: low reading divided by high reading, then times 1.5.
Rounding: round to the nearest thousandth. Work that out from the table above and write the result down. 0.045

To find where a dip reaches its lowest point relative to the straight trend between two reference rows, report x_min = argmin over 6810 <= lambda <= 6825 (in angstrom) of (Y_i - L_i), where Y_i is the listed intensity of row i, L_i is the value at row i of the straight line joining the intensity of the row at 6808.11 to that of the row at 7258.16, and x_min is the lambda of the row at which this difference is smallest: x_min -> 6823.80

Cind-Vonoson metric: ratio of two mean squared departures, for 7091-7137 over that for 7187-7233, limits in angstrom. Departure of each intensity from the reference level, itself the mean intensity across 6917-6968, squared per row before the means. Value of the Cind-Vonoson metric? 1.4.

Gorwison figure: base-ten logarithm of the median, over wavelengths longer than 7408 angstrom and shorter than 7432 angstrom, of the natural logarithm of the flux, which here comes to 0.635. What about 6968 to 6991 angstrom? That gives 0.640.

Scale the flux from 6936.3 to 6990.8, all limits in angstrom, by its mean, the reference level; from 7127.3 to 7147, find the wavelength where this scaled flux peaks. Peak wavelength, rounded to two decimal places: 7142.11 angstrom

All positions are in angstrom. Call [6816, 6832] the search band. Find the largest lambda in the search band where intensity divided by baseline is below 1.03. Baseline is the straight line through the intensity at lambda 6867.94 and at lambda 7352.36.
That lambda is 6830.09 angstrom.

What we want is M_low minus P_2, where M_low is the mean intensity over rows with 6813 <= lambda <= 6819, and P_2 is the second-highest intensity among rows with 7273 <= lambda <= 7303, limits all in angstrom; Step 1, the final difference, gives 2.0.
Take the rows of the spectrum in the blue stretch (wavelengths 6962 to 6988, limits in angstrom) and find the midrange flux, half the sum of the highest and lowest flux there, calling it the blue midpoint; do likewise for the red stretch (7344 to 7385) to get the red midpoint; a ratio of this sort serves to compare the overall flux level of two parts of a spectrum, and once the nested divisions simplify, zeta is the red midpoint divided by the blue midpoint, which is 0.91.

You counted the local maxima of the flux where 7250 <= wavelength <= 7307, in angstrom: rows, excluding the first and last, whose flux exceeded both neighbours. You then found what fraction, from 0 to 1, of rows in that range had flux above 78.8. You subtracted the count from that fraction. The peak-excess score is -3.8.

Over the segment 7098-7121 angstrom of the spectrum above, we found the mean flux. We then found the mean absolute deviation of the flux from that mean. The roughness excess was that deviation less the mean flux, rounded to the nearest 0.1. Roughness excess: -80.0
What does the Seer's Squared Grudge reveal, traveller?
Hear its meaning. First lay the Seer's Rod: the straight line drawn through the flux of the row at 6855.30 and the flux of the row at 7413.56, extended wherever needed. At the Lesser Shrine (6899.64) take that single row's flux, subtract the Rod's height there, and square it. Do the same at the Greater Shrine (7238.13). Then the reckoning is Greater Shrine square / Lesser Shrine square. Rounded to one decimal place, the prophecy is 1.3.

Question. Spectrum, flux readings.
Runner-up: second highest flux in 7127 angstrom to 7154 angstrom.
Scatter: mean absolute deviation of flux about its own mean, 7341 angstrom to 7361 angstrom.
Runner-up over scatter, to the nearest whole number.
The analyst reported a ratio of 26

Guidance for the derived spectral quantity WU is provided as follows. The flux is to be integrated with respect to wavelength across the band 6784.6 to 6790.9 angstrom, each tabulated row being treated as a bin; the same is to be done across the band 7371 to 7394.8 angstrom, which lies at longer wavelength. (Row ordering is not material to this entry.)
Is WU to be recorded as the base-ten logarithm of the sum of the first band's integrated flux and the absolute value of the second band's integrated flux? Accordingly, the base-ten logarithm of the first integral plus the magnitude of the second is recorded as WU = 3.38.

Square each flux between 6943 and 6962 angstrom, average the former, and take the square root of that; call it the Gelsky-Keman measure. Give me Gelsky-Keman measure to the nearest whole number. 73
